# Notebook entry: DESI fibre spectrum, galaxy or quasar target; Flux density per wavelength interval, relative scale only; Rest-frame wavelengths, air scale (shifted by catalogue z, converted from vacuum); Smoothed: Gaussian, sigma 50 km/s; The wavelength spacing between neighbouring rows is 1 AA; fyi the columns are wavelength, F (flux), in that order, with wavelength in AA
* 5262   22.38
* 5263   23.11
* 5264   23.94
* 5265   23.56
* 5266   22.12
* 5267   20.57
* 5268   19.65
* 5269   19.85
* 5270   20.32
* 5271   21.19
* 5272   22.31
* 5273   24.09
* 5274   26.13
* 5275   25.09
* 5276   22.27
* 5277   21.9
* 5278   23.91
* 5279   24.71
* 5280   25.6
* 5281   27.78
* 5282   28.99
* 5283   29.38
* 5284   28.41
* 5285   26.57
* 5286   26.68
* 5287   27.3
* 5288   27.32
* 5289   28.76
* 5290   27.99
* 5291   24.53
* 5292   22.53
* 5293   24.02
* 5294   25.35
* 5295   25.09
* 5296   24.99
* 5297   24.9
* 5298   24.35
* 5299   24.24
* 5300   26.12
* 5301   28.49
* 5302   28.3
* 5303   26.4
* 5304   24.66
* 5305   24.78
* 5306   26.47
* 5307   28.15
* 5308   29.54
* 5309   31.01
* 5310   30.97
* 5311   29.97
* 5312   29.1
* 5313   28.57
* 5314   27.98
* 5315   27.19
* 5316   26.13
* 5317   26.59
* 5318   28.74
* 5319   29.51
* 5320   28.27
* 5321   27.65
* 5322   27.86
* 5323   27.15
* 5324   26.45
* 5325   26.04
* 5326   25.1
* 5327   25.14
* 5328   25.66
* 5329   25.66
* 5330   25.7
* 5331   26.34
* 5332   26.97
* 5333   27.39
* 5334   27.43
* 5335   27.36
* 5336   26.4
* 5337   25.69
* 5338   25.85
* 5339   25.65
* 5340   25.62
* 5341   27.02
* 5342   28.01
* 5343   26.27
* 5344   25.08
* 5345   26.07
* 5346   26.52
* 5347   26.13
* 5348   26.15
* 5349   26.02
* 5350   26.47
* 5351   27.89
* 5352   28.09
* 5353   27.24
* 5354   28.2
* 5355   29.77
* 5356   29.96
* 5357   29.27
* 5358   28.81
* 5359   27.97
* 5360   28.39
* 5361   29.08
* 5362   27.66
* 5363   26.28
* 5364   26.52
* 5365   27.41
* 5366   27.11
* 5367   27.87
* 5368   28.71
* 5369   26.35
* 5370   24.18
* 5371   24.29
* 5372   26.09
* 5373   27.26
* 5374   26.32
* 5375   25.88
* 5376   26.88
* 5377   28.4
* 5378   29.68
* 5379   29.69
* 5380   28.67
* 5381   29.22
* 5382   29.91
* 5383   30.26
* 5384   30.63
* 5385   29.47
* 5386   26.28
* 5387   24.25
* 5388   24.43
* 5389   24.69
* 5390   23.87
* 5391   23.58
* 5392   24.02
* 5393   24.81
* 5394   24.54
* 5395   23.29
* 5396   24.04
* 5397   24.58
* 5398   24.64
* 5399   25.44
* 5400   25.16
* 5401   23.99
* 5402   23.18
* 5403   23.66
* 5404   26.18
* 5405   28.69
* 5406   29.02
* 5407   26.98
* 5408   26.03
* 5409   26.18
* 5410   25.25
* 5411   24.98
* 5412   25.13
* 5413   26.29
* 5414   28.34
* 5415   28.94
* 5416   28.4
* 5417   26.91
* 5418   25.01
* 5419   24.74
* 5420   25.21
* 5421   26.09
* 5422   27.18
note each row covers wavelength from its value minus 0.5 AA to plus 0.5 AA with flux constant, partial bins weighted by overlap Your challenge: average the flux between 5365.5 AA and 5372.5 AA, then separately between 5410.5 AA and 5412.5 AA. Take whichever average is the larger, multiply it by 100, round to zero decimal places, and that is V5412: 2637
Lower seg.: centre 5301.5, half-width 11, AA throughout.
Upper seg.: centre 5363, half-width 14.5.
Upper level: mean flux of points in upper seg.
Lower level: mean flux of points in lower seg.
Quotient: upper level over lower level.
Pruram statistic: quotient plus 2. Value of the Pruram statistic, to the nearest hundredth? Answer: 3.03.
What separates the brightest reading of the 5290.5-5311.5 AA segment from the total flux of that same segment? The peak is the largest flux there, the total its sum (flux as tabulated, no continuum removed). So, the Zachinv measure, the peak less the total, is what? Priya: -524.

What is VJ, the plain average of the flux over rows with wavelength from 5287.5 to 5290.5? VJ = 28.0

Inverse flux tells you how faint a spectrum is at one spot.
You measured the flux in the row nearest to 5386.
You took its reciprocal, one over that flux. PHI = 0.0381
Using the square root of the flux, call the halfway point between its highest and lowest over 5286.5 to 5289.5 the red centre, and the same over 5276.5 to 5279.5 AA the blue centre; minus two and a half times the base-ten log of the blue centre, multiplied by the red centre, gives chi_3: -9.05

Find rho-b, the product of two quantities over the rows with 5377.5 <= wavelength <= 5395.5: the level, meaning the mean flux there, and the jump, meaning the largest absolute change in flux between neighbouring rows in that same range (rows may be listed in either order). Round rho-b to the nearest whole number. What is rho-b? 85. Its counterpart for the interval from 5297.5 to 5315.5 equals 65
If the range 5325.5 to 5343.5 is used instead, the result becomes 46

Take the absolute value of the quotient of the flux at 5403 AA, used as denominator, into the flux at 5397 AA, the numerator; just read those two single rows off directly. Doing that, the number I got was 1.04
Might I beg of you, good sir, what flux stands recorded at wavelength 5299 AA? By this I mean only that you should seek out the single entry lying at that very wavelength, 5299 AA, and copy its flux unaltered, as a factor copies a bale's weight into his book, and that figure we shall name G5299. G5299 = 24.24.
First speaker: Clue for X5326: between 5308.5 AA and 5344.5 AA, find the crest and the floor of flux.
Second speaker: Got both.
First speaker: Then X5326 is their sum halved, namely 28.0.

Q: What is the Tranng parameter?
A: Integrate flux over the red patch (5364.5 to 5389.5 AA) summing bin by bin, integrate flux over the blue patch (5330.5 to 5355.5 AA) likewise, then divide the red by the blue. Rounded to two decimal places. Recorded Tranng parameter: 1.02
